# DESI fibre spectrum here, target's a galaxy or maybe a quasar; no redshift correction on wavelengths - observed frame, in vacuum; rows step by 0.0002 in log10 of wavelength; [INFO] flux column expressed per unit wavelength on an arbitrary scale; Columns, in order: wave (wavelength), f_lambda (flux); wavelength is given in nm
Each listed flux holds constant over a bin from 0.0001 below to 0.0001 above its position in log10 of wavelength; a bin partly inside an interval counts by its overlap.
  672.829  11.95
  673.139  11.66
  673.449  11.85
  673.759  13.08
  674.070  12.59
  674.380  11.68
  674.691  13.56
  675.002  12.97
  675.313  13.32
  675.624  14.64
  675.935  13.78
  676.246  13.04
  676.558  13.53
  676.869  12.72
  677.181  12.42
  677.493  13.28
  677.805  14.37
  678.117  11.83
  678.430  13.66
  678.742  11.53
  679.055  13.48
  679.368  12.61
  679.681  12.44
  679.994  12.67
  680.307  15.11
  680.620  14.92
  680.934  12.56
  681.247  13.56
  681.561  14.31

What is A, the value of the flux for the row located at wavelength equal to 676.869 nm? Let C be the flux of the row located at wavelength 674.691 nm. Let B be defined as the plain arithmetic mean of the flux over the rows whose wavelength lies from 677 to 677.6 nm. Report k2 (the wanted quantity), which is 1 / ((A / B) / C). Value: 13.7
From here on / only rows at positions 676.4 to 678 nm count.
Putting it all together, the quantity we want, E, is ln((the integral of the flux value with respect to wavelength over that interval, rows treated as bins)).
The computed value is 3.05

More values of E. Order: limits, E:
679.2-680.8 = 3.08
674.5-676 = 3.02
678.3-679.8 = 2.95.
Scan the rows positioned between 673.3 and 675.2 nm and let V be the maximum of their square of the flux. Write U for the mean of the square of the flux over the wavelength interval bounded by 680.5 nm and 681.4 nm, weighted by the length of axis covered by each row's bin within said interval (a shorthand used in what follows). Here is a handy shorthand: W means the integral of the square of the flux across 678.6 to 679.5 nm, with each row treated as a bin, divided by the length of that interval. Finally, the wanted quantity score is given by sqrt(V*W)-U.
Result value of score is -16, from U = 187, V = 184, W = 158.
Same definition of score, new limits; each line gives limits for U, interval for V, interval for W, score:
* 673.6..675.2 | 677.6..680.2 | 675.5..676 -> 41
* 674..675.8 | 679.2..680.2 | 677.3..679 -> -9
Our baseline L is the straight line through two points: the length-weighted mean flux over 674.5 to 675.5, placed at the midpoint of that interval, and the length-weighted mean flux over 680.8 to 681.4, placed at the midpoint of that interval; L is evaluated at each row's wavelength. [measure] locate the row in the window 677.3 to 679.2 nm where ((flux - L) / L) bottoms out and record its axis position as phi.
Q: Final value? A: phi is 678.742 nm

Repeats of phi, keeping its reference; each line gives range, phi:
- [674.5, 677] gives 676.869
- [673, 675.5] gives 673.139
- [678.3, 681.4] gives 678.742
